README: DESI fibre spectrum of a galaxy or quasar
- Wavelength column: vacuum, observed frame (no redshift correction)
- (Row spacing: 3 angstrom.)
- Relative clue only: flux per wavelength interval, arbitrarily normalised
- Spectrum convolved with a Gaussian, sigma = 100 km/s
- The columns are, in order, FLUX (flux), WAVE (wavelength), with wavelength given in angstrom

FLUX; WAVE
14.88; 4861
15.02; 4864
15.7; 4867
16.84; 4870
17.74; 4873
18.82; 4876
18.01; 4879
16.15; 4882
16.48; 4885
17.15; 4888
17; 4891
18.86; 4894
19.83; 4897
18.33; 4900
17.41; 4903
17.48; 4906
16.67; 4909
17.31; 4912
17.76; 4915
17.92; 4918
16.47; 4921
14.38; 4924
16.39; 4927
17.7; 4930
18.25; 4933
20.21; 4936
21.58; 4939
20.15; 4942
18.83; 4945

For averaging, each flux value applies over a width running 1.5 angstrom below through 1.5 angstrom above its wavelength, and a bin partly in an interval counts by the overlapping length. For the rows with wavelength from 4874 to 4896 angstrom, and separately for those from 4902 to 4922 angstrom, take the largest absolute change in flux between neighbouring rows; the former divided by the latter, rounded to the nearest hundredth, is 1.28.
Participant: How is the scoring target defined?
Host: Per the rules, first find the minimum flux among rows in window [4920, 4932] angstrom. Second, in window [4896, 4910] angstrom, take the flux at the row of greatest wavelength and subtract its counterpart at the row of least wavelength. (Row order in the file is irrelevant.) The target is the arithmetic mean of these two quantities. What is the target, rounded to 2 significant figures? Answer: 5.6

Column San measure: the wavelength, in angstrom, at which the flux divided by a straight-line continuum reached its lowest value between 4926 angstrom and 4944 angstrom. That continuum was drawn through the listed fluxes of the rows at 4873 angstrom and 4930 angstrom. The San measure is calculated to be 4927 angstrom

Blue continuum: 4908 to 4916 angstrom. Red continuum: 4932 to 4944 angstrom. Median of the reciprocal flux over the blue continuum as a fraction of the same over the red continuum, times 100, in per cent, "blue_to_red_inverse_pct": 117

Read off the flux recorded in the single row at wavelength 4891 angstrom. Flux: 17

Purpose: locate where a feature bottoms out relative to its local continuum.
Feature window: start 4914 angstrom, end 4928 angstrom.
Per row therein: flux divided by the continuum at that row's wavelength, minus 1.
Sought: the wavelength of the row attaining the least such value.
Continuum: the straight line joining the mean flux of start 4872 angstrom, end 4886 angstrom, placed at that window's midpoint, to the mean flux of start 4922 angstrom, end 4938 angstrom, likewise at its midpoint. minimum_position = 4924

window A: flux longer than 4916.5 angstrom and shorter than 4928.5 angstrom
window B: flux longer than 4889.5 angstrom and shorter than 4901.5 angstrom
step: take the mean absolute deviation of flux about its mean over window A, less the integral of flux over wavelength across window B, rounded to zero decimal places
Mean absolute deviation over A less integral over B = -221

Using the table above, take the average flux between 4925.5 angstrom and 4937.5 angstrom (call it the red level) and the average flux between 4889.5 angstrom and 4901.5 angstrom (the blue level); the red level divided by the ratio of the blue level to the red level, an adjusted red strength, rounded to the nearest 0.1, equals 17.8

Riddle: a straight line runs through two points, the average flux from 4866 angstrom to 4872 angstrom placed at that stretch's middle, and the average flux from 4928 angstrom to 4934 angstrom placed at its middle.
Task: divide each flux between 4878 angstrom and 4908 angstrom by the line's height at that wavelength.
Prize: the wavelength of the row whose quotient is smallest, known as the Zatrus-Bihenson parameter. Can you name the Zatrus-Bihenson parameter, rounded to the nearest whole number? 4882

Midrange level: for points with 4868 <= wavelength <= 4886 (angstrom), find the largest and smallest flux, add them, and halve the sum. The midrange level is 17.5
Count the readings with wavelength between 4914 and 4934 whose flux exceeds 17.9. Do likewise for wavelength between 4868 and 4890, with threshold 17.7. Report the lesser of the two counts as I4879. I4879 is 2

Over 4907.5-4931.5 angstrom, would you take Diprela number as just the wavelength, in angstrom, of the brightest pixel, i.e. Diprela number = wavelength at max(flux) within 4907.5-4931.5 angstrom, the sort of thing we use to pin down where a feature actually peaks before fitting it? 4918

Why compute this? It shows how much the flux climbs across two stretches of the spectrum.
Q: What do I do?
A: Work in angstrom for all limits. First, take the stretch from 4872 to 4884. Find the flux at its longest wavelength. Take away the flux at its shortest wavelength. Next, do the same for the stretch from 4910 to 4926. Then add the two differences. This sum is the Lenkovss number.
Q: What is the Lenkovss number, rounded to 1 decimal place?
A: -4.5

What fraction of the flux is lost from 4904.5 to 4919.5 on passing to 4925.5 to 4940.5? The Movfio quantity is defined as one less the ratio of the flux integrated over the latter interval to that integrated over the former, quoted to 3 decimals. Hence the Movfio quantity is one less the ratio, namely -0.080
